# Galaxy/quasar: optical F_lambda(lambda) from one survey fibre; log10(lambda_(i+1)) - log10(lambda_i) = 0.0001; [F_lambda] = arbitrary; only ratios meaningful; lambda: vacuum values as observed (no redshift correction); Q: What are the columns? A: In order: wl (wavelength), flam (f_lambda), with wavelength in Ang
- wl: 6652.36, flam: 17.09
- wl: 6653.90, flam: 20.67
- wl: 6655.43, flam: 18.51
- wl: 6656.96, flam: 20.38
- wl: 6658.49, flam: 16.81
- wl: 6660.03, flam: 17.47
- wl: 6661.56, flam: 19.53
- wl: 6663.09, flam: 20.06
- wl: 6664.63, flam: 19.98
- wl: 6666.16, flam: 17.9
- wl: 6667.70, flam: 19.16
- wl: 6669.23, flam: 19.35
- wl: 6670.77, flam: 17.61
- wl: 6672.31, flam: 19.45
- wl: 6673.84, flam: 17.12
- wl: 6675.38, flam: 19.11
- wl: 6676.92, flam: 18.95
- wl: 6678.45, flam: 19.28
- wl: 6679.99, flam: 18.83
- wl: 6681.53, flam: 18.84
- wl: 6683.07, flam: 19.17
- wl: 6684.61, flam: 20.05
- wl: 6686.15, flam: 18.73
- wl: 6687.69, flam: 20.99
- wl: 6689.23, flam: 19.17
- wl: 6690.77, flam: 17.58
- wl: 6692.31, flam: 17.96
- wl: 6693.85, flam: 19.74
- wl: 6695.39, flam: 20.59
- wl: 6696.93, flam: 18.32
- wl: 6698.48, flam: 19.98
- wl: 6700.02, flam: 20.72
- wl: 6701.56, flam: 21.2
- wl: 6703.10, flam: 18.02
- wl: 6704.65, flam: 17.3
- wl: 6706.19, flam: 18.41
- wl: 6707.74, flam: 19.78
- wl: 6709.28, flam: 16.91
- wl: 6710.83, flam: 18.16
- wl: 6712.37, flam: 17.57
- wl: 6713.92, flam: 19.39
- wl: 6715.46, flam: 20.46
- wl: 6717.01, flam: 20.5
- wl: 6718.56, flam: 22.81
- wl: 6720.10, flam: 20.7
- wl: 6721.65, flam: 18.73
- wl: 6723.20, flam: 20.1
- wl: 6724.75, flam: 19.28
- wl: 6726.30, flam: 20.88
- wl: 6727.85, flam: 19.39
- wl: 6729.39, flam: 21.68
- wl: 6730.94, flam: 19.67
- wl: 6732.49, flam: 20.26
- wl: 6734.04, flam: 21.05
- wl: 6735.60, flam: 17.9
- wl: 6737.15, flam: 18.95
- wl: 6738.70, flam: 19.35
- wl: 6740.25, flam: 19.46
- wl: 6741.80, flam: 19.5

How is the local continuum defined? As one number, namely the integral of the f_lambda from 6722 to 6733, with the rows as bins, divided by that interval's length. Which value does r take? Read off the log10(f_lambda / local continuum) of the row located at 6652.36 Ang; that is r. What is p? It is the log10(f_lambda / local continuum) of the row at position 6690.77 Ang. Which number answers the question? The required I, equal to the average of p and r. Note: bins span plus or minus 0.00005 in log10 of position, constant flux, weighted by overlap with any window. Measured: -0.06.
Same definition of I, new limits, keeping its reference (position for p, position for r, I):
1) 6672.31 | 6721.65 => -0.02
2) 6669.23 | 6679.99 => -0.02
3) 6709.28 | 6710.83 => -0.06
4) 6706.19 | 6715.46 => -0.02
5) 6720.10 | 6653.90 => 0.01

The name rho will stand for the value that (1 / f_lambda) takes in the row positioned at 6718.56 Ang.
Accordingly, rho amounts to 0.044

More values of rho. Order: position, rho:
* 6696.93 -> 0.055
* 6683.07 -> 0.052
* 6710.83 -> 0.055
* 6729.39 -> 0.046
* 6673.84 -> 0.058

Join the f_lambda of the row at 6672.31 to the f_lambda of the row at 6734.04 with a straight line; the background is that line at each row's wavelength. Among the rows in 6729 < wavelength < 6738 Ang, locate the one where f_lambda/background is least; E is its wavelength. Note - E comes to 6735.60 Ang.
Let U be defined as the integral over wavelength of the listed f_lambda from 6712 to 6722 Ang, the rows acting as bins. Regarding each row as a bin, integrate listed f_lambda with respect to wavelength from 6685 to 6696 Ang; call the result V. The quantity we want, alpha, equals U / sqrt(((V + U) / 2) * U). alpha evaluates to 0.99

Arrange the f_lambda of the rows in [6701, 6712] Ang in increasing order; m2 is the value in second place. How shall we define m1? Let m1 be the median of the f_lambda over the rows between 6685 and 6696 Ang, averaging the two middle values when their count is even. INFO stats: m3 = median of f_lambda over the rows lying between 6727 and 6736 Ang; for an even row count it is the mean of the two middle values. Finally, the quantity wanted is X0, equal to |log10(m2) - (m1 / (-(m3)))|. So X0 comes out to 2.20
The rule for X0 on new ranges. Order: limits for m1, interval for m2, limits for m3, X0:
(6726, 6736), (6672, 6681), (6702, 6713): 2.40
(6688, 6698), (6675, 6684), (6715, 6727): 2.19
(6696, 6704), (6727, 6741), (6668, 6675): 2.36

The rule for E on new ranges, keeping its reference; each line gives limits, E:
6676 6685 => 6681.53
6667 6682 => 6673.84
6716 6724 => 6721.65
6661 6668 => 6666.16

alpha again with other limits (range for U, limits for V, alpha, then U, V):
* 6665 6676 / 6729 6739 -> 1.01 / 204.3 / 198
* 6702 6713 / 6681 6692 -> 0.99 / 199.4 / 211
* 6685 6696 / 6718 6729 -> 0.99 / 211.9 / 223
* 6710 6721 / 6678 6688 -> 1.03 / 219.1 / 193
